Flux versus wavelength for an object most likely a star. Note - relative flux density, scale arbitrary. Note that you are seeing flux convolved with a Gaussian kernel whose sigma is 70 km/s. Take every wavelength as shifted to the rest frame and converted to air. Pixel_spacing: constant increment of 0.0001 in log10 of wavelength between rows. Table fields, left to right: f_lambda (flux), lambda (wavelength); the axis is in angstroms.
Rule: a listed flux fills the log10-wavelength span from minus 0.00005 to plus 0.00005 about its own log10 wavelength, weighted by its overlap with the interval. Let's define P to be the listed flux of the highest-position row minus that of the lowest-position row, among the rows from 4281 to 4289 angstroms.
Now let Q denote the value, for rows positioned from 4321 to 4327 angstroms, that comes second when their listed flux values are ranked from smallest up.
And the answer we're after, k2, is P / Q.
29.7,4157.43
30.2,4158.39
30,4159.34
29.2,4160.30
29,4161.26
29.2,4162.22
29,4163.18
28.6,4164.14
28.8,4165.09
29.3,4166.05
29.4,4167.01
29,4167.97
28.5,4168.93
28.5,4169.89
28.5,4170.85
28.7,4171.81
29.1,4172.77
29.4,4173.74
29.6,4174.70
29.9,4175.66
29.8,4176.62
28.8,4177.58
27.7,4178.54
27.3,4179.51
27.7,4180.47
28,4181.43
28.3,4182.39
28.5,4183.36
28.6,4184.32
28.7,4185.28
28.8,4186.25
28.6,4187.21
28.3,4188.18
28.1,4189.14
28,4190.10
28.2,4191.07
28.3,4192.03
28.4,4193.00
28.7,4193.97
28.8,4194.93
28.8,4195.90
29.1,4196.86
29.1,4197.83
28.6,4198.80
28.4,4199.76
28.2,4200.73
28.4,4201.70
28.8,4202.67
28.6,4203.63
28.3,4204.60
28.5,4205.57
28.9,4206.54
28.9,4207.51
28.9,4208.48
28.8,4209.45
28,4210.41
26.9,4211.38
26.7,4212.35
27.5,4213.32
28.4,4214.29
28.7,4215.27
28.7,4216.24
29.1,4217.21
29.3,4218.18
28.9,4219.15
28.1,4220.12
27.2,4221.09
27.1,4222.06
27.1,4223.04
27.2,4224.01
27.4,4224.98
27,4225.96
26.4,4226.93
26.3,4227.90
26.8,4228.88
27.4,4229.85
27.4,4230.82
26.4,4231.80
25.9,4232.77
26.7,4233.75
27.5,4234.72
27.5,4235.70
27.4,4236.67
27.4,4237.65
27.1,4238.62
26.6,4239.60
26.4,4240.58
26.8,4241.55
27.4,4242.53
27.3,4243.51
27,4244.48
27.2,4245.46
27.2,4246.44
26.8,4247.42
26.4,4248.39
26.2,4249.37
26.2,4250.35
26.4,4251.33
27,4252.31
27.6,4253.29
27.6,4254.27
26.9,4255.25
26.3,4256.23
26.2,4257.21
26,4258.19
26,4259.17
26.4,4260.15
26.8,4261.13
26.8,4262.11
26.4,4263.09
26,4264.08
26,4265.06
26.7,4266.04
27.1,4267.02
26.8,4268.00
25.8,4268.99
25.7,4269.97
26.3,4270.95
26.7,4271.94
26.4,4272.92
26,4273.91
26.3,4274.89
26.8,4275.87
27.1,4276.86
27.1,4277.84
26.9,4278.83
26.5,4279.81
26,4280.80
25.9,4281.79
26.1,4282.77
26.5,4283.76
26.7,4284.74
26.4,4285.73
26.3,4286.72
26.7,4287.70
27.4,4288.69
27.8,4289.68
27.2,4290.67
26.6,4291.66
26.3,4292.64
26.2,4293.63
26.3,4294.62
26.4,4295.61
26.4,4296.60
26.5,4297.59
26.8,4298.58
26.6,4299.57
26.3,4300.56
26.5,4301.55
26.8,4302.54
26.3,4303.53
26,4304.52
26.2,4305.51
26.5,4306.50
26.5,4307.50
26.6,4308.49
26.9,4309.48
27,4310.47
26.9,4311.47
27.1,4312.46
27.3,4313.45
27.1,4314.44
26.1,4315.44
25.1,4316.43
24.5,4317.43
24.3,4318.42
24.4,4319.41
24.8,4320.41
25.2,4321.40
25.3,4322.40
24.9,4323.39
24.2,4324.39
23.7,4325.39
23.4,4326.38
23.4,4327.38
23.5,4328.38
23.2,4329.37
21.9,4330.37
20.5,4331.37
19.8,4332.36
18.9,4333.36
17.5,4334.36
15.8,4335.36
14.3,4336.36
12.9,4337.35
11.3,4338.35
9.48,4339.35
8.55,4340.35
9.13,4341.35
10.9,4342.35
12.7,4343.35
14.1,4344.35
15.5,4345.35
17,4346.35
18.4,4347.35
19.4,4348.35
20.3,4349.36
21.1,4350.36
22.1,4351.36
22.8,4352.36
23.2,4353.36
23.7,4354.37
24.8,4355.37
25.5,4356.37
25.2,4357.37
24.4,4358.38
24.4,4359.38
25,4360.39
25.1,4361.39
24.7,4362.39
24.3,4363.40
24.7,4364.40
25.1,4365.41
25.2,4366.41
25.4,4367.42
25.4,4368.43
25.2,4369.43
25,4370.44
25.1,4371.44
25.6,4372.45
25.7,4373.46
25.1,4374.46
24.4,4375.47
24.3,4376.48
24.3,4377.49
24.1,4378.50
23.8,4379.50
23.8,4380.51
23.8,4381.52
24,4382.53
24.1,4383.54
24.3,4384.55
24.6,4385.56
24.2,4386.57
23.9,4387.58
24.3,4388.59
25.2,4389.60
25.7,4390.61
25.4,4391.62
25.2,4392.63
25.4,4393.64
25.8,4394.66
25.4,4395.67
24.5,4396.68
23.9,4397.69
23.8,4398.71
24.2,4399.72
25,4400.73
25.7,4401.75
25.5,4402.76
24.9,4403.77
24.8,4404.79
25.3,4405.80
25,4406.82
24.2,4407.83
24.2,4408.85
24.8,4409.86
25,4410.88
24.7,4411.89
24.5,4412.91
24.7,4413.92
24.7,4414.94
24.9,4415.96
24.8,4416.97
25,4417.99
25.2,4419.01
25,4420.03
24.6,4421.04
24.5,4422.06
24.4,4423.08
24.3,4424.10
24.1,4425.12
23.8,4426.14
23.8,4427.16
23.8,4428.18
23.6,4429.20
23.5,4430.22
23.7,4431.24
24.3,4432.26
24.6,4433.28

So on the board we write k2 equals 0.06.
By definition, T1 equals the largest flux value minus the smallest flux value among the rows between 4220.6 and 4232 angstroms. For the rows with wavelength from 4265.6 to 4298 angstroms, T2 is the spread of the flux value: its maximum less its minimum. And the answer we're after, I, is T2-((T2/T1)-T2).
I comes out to 2.3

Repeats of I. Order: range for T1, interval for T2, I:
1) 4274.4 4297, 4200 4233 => 5.0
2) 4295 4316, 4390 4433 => 2.8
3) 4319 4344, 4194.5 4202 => 1.7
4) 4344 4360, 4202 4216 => 4.2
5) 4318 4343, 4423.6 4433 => 1.6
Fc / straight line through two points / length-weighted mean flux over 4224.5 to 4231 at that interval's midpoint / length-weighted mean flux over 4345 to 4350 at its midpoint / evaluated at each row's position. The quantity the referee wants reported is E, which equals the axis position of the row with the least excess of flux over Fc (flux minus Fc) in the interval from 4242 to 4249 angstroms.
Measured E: 4248.39 angstroms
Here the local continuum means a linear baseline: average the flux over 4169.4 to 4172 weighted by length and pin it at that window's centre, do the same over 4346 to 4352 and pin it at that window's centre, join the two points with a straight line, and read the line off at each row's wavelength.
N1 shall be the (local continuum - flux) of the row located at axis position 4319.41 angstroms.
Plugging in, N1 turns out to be -3.1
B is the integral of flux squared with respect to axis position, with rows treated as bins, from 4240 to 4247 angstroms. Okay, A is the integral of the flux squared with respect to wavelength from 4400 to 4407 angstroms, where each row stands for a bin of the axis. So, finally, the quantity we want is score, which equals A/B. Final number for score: 0.87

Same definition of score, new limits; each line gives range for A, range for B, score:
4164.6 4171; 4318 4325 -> 1.25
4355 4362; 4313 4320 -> 0.95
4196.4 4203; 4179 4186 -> 0.97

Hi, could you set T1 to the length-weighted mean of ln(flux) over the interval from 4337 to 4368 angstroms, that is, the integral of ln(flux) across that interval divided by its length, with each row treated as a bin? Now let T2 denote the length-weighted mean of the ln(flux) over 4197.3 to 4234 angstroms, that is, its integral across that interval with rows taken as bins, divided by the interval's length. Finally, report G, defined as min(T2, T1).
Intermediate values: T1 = 2.94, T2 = 3.33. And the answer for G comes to 2.94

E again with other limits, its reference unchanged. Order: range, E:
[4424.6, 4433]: 4430.22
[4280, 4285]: 4281.79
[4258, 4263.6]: 4258.19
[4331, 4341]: 4340.35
